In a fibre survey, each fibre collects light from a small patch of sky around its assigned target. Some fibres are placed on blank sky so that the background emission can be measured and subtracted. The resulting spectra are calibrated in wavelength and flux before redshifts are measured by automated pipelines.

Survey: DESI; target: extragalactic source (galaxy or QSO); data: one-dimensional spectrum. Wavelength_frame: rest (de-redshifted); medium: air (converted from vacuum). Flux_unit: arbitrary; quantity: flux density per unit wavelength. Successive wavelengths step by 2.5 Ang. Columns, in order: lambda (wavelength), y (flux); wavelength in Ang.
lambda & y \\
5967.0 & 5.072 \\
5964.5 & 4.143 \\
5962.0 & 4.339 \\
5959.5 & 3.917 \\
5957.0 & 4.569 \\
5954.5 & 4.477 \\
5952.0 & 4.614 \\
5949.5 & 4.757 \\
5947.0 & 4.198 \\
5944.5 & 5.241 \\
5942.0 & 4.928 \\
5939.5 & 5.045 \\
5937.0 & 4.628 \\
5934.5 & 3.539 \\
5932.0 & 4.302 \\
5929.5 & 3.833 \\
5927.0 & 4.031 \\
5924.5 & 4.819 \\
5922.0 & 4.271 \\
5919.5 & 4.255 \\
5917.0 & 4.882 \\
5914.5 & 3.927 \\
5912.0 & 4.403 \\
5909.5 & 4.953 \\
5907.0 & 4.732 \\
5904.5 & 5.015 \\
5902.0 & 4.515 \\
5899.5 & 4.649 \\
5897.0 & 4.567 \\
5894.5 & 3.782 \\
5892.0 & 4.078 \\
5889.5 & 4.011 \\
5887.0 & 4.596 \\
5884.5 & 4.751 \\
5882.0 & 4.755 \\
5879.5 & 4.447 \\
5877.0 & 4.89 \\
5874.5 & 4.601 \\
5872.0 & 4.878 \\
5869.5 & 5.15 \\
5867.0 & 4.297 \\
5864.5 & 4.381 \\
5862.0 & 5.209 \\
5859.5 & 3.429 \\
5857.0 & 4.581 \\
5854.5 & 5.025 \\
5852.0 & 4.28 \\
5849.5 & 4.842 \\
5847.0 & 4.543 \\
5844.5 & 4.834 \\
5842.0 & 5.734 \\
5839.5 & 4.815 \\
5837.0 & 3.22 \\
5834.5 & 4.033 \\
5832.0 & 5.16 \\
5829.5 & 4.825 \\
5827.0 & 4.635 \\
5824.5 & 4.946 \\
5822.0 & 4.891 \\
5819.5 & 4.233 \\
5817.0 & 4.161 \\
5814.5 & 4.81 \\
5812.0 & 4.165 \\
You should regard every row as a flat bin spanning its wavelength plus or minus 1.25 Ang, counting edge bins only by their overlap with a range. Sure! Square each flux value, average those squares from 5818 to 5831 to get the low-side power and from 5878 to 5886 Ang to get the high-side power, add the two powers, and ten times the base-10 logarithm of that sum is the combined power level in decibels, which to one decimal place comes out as 16.4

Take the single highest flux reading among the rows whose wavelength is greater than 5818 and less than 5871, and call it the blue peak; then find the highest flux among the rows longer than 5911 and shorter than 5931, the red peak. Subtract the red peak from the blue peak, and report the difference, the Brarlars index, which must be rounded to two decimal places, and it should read 0.85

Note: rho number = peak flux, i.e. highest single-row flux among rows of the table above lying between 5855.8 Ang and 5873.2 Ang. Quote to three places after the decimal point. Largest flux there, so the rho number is 5.209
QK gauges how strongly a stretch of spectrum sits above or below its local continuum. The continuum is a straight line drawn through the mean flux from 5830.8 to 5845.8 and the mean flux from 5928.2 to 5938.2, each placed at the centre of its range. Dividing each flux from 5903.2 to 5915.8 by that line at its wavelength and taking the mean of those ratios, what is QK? 1.09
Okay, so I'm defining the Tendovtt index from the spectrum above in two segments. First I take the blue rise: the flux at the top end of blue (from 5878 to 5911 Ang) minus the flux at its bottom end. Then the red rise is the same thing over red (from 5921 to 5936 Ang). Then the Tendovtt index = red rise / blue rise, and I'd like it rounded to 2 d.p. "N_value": -1.45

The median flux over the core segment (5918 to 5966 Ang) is 4.34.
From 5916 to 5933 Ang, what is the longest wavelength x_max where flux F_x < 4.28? 5929.5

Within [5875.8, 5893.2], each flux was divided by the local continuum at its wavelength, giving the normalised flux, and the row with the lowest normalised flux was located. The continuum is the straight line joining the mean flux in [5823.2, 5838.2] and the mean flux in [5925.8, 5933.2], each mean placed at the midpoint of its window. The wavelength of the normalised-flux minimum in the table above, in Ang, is 5889.5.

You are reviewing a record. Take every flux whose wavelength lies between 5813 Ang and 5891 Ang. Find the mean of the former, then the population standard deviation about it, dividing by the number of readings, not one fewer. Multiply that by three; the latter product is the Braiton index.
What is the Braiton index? 1.5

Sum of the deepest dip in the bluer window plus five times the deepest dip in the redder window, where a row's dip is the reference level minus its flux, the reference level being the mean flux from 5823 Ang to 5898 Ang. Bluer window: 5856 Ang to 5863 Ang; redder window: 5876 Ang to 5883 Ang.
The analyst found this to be 2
